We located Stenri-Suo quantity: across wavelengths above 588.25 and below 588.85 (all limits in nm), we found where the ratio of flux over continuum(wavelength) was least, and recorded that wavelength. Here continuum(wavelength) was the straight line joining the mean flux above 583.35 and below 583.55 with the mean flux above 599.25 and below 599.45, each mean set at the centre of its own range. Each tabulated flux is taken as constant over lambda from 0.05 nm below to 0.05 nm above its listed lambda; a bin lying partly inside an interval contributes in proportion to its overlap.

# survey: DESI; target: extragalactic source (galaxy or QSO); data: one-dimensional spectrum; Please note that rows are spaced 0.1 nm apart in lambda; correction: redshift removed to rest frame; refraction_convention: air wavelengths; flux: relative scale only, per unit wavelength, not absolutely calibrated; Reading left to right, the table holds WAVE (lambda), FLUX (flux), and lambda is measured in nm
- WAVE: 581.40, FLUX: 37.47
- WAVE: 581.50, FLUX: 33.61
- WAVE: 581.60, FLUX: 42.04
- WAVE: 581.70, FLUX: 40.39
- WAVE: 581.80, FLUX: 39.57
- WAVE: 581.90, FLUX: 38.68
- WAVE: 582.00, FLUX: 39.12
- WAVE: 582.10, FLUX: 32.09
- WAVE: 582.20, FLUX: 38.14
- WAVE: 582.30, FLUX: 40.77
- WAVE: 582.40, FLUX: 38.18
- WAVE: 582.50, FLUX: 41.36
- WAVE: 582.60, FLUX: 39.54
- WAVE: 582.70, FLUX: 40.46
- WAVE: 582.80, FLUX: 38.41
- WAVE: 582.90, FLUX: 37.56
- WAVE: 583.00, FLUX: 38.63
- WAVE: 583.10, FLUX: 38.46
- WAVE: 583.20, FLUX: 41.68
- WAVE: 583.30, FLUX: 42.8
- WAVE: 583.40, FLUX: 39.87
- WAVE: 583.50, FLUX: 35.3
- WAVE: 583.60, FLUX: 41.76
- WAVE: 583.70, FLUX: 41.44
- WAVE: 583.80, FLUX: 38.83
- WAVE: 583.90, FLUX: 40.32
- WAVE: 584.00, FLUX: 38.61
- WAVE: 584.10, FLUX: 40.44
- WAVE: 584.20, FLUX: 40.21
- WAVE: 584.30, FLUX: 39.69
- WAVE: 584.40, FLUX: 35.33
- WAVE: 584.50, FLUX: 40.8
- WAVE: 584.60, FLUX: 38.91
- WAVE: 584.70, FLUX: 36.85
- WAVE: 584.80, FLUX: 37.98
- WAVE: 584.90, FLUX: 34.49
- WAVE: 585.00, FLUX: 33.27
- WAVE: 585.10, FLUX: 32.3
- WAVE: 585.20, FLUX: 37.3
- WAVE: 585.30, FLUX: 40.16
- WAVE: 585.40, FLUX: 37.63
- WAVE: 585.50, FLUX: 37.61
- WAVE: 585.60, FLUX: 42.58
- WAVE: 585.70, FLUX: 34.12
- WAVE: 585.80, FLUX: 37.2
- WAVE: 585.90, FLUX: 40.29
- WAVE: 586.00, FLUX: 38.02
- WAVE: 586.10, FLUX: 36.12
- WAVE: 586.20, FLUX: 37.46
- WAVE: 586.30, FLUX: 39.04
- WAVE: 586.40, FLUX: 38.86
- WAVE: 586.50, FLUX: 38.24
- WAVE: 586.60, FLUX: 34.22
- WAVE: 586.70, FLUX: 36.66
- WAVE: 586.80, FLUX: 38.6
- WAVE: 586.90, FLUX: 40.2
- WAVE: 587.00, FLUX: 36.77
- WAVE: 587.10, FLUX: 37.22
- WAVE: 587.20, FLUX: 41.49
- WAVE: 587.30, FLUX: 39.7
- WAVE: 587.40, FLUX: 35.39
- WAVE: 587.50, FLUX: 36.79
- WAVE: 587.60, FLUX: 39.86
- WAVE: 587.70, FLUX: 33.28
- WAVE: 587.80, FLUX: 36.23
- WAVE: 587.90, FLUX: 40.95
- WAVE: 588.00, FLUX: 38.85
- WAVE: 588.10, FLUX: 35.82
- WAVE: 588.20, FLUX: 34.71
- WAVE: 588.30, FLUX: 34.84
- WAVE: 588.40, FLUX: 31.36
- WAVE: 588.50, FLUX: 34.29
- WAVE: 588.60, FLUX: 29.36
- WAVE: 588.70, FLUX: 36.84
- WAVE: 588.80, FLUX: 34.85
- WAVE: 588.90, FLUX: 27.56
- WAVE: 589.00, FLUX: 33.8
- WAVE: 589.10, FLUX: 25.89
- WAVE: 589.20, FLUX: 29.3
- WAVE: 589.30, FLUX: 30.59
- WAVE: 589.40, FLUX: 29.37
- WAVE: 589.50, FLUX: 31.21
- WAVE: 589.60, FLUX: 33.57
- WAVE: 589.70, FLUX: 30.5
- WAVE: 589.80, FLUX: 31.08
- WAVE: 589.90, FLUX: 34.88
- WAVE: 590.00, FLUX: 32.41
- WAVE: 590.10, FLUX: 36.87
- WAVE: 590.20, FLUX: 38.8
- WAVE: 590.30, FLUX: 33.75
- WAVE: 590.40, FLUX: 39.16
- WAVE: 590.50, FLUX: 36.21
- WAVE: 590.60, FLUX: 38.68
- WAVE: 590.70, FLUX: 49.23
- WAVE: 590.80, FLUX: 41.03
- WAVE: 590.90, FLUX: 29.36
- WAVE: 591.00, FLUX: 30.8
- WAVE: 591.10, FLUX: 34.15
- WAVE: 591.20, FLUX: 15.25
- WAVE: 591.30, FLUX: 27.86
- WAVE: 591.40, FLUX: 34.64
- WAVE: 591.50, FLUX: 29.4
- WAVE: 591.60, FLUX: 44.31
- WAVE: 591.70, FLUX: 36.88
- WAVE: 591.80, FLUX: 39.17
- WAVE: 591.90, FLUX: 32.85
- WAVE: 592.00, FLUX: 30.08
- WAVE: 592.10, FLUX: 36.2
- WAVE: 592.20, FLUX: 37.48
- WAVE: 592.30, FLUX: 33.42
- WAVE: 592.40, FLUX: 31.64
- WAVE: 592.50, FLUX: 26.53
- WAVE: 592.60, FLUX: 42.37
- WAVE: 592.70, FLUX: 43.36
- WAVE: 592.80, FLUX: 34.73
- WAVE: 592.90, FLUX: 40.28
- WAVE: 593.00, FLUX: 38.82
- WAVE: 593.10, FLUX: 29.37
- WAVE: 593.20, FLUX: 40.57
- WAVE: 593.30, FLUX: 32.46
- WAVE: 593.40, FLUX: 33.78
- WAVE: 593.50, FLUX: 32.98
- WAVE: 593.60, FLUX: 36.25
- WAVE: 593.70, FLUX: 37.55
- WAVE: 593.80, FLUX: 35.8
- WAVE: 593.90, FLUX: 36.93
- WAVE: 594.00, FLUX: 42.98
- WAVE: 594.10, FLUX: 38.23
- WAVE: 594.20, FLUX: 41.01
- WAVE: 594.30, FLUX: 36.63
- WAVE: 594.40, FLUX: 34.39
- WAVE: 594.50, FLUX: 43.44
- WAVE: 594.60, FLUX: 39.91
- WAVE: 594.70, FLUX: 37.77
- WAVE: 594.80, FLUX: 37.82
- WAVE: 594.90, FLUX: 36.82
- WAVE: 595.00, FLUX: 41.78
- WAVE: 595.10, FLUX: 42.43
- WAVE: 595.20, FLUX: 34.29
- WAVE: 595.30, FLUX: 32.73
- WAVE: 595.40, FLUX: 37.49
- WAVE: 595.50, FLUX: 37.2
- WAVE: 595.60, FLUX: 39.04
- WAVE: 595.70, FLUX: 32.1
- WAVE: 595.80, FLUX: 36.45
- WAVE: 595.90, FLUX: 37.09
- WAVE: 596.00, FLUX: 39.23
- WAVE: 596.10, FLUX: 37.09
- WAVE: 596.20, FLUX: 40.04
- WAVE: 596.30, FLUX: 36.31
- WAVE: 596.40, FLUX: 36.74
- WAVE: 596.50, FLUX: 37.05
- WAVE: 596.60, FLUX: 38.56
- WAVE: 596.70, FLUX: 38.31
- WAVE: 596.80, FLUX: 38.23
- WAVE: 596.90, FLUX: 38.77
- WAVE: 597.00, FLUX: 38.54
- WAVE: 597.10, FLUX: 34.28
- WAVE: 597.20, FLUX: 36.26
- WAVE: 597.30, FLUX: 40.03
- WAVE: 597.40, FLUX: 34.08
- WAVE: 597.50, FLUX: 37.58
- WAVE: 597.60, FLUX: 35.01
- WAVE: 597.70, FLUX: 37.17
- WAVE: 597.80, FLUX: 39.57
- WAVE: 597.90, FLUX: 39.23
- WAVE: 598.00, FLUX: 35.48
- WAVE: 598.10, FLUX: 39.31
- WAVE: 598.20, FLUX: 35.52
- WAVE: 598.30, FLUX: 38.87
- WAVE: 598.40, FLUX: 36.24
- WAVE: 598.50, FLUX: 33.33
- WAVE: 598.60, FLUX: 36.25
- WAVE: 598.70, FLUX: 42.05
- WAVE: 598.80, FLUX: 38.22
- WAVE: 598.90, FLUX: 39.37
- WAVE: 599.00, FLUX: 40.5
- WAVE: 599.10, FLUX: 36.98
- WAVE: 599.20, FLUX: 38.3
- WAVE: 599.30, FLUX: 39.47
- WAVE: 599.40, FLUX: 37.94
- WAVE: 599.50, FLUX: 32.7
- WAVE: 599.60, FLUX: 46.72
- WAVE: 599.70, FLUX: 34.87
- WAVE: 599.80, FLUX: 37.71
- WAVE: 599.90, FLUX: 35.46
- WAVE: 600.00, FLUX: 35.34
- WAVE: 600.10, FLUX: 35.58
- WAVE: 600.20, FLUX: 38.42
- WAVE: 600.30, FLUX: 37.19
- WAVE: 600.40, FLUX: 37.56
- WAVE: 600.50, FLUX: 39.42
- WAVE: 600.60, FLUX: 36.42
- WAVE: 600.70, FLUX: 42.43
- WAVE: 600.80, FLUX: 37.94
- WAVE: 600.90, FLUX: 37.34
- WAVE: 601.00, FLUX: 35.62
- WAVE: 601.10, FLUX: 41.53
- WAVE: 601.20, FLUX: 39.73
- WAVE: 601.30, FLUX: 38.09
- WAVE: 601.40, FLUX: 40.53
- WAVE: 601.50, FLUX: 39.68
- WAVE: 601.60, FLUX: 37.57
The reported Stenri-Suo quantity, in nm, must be 588.60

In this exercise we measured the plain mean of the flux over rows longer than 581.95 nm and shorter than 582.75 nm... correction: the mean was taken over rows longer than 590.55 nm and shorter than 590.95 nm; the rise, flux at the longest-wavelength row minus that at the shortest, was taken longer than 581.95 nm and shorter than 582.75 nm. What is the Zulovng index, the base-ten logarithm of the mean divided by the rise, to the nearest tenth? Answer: 1.5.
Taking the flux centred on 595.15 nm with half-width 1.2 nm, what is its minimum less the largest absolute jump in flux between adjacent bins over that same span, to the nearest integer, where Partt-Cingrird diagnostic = 23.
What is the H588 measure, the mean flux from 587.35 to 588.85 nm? 35.6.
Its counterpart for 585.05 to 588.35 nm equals 37.5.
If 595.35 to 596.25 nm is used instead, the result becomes 37.3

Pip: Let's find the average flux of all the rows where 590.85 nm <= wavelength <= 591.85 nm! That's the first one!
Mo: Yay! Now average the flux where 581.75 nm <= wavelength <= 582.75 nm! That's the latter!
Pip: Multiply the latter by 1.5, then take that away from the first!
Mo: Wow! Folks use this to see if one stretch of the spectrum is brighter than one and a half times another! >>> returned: -26.0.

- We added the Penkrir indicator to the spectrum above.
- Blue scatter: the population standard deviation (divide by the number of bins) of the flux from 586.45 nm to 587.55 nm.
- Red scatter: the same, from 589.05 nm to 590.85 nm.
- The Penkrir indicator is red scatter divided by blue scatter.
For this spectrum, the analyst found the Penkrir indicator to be 2.6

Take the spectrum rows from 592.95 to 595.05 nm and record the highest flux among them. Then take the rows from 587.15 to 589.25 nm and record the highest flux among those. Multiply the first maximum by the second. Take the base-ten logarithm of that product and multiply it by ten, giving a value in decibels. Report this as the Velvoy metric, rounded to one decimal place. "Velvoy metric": 32.6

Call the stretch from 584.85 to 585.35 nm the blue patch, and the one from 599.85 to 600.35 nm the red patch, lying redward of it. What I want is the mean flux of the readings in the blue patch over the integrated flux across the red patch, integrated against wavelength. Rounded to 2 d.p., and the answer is 1.95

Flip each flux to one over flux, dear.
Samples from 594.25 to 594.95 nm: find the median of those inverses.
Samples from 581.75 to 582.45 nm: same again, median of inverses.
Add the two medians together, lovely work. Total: 0.0523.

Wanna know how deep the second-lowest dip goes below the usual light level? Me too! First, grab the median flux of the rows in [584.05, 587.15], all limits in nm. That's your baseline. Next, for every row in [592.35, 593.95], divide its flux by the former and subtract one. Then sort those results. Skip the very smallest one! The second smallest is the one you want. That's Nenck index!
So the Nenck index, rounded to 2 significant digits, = -0.22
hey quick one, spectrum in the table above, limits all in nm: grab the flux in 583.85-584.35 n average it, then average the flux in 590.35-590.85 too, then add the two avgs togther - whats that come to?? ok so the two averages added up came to 81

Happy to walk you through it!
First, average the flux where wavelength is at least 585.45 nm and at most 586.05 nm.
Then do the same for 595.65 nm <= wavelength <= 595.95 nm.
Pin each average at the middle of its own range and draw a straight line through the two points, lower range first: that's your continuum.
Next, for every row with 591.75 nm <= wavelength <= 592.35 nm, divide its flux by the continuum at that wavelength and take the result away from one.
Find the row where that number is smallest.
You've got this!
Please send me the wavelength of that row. 591.80 nm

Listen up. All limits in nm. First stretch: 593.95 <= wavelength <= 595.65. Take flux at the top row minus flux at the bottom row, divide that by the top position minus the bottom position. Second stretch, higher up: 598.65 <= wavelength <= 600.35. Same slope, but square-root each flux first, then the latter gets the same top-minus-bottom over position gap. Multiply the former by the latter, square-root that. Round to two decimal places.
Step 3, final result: 0.77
